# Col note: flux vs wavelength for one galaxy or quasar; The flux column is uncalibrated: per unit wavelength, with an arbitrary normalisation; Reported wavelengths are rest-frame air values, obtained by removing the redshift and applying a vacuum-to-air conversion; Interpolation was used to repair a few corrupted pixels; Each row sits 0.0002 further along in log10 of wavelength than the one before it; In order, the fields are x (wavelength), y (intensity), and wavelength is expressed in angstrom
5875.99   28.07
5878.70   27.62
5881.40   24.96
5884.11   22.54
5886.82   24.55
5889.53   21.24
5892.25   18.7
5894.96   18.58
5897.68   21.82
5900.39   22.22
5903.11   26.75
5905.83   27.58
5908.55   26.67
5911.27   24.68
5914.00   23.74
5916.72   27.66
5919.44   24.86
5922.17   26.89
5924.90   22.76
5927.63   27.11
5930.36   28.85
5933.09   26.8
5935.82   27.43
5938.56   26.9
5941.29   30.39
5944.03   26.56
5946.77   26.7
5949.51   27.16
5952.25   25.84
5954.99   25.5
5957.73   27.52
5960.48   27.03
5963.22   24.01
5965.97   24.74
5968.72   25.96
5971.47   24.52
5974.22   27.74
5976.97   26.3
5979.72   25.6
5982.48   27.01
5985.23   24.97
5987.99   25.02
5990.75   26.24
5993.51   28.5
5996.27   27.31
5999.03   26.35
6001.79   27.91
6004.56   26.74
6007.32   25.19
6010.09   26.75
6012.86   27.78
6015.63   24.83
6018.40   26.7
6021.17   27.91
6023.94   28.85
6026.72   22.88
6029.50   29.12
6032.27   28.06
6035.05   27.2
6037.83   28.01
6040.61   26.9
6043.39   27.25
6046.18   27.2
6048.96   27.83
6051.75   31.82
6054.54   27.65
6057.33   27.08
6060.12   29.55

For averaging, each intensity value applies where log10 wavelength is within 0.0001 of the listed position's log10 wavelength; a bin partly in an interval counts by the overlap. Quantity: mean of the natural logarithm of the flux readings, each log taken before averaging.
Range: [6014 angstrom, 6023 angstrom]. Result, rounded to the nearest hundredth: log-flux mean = 3.28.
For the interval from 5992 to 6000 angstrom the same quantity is 3.31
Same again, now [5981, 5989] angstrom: 3.24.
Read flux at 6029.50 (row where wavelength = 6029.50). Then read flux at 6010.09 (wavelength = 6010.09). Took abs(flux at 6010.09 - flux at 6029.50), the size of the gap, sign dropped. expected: 2.4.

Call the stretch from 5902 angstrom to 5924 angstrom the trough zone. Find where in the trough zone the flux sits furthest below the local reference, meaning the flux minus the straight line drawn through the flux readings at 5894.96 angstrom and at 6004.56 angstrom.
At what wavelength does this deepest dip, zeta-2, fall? 5914.00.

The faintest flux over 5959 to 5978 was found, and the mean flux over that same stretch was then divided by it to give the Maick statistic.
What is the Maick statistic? 1.07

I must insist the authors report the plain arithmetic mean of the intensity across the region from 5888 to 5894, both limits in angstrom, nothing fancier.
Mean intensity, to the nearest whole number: 20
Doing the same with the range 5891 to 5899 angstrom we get 20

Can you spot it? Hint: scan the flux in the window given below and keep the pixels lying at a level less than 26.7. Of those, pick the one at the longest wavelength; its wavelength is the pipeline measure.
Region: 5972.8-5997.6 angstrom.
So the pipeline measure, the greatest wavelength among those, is 5990.75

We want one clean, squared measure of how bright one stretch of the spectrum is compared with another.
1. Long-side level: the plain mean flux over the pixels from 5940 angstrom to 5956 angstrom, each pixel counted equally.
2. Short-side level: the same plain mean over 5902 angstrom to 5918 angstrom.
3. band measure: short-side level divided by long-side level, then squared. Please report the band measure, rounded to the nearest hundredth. 0.94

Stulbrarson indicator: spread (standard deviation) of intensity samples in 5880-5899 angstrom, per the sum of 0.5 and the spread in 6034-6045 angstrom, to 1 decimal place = 2.6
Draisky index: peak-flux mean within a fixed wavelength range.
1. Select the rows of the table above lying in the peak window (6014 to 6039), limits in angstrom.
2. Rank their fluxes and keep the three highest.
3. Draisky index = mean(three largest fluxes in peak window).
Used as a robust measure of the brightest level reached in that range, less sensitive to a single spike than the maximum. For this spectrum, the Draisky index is 28.7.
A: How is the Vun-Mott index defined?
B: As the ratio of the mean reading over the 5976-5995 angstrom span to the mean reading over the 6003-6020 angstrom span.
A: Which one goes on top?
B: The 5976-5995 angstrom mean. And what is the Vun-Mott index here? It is 1.00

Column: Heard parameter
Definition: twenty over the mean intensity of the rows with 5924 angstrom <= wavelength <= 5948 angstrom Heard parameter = 0.74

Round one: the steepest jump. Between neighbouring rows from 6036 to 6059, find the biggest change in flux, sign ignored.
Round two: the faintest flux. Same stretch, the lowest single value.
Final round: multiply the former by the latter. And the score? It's 112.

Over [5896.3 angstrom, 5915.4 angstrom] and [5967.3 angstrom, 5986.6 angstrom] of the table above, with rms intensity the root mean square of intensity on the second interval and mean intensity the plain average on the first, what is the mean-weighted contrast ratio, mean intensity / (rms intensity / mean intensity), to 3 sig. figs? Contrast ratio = 23.6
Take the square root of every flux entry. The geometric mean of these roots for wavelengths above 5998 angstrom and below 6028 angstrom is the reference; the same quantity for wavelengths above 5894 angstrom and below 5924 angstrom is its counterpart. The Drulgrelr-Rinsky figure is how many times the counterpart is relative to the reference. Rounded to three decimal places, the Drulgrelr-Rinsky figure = 0.962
